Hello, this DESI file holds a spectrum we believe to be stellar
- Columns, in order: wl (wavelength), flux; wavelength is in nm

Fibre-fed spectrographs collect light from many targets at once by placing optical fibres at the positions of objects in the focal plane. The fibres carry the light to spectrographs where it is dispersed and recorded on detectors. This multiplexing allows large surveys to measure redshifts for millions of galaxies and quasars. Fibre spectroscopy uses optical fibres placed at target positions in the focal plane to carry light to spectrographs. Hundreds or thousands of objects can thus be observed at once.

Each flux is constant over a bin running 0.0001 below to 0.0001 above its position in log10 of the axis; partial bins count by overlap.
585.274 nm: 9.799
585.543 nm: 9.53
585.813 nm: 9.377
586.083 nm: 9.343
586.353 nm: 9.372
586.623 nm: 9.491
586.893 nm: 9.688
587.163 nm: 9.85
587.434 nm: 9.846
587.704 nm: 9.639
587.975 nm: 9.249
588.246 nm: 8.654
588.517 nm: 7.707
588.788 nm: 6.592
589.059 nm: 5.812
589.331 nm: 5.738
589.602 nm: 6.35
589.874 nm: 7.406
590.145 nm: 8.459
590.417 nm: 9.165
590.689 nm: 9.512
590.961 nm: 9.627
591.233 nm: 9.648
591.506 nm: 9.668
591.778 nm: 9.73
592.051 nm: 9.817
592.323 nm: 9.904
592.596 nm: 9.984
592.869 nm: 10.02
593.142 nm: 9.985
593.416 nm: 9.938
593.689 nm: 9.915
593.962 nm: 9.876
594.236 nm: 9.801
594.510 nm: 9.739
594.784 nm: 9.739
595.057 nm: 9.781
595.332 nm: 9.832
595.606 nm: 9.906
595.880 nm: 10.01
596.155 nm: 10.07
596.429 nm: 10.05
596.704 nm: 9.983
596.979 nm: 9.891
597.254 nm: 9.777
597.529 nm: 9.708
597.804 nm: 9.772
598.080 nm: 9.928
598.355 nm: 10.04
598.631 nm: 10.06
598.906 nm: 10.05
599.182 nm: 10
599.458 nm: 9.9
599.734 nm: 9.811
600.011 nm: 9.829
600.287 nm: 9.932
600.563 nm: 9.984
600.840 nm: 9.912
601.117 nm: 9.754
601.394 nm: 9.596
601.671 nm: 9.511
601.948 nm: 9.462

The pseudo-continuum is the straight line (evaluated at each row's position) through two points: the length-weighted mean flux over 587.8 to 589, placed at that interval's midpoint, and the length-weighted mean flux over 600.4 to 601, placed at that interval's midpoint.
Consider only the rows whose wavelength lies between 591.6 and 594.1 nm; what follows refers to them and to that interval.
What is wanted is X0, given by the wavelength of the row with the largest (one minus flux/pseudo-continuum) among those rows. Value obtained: 593.962 nm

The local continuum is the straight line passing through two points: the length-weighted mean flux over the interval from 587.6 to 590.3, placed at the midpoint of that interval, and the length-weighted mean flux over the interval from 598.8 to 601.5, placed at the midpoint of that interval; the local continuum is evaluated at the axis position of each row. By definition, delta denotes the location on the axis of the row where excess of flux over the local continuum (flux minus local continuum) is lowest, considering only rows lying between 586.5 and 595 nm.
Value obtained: 589.331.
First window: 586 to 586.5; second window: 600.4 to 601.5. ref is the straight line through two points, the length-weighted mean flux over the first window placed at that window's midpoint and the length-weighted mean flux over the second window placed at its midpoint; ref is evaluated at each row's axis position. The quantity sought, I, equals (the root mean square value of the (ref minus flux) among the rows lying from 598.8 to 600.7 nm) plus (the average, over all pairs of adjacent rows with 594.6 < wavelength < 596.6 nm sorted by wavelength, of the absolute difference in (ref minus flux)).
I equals 0.23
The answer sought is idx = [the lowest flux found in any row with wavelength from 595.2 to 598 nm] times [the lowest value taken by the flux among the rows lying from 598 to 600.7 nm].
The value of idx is 95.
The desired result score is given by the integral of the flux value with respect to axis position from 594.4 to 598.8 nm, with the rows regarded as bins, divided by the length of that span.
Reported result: 9.9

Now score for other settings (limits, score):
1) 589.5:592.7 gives 9.1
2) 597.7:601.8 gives 9.9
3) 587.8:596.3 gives 9.1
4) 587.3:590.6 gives 7.9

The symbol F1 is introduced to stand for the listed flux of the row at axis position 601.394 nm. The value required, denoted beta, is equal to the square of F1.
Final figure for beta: 92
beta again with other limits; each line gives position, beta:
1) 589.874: 55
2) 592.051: 96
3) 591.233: 93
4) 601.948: 90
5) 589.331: 33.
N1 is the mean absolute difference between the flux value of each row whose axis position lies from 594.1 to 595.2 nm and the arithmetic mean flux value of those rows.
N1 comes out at 0.03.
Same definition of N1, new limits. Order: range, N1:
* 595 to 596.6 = 0.10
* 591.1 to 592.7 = 0.11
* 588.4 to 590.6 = 1.03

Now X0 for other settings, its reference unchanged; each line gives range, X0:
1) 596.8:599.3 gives 597.529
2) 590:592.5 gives 590.145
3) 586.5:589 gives 588.788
